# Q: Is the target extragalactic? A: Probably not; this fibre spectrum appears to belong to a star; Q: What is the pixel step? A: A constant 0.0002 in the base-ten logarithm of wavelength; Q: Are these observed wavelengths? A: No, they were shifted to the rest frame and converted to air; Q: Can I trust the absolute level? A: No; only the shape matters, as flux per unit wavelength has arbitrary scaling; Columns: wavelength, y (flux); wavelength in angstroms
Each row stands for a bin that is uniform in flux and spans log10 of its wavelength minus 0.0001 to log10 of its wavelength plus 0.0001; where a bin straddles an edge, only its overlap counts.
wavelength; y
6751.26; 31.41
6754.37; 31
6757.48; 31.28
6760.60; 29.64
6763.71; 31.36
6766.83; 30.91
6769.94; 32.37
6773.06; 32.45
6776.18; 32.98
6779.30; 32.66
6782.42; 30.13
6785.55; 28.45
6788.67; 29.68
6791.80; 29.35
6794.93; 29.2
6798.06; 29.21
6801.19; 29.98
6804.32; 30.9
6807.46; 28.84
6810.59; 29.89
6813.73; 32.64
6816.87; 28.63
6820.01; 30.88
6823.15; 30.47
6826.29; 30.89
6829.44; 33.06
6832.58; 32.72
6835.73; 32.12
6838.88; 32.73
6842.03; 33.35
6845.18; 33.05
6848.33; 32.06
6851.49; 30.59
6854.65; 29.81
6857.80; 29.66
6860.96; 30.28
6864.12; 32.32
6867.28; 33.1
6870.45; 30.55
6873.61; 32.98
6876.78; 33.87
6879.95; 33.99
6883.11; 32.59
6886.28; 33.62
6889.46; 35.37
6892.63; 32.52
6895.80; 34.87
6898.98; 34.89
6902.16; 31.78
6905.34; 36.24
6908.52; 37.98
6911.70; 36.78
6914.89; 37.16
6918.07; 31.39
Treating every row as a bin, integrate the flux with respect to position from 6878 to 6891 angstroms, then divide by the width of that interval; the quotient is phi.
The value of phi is 33.9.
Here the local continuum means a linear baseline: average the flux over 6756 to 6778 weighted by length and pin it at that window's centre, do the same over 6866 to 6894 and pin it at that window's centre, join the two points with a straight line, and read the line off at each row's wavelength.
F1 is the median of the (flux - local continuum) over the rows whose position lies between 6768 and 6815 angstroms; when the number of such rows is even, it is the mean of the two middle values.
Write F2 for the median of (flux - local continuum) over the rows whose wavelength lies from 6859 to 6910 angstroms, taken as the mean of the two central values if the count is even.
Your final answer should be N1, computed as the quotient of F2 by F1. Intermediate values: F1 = -2.09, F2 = 0.2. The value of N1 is -0.1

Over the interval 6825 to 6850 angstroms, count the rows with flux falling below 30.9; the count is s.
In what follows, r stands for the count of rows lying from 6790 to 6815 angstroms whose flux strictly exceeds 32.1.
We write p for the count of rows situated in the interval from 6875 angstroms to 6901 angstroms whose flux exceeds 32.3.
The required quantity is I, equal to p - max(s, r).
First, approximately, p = 8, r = 1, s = 1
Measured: 7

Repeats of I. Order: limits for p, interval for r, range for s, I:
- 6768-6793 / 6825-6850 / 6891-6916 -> -2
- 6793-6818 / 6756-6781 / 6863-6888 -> -3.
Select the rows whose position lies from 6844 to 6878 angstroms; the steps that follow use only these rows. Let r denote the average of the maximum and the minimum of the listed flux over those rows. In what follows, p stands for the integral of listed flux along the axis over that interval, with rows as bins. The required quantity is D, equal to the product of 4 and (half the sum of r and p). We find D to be 2214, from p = 1075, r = 31.8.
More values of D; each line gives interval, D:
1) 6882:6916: 2442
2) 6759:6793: 2164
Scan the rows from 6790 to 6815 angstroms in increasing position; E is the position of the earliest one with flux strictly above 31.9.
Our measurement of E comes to 6813.73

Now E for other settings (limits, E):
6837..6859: 6838.88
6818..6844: 6829.44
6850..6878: 6864.12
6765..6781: 6769.94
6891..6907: 6892.63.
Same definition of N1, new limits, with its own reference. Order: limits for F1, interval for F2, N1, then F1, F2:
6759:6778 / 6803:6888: -2.2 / 0.28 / -0.6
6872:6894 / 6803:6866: -3.8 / 0.35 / -1.3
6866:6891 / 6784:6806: -11.4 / 0.23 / -2.6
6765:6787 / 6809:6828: -2.3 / 0.75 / -1.7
